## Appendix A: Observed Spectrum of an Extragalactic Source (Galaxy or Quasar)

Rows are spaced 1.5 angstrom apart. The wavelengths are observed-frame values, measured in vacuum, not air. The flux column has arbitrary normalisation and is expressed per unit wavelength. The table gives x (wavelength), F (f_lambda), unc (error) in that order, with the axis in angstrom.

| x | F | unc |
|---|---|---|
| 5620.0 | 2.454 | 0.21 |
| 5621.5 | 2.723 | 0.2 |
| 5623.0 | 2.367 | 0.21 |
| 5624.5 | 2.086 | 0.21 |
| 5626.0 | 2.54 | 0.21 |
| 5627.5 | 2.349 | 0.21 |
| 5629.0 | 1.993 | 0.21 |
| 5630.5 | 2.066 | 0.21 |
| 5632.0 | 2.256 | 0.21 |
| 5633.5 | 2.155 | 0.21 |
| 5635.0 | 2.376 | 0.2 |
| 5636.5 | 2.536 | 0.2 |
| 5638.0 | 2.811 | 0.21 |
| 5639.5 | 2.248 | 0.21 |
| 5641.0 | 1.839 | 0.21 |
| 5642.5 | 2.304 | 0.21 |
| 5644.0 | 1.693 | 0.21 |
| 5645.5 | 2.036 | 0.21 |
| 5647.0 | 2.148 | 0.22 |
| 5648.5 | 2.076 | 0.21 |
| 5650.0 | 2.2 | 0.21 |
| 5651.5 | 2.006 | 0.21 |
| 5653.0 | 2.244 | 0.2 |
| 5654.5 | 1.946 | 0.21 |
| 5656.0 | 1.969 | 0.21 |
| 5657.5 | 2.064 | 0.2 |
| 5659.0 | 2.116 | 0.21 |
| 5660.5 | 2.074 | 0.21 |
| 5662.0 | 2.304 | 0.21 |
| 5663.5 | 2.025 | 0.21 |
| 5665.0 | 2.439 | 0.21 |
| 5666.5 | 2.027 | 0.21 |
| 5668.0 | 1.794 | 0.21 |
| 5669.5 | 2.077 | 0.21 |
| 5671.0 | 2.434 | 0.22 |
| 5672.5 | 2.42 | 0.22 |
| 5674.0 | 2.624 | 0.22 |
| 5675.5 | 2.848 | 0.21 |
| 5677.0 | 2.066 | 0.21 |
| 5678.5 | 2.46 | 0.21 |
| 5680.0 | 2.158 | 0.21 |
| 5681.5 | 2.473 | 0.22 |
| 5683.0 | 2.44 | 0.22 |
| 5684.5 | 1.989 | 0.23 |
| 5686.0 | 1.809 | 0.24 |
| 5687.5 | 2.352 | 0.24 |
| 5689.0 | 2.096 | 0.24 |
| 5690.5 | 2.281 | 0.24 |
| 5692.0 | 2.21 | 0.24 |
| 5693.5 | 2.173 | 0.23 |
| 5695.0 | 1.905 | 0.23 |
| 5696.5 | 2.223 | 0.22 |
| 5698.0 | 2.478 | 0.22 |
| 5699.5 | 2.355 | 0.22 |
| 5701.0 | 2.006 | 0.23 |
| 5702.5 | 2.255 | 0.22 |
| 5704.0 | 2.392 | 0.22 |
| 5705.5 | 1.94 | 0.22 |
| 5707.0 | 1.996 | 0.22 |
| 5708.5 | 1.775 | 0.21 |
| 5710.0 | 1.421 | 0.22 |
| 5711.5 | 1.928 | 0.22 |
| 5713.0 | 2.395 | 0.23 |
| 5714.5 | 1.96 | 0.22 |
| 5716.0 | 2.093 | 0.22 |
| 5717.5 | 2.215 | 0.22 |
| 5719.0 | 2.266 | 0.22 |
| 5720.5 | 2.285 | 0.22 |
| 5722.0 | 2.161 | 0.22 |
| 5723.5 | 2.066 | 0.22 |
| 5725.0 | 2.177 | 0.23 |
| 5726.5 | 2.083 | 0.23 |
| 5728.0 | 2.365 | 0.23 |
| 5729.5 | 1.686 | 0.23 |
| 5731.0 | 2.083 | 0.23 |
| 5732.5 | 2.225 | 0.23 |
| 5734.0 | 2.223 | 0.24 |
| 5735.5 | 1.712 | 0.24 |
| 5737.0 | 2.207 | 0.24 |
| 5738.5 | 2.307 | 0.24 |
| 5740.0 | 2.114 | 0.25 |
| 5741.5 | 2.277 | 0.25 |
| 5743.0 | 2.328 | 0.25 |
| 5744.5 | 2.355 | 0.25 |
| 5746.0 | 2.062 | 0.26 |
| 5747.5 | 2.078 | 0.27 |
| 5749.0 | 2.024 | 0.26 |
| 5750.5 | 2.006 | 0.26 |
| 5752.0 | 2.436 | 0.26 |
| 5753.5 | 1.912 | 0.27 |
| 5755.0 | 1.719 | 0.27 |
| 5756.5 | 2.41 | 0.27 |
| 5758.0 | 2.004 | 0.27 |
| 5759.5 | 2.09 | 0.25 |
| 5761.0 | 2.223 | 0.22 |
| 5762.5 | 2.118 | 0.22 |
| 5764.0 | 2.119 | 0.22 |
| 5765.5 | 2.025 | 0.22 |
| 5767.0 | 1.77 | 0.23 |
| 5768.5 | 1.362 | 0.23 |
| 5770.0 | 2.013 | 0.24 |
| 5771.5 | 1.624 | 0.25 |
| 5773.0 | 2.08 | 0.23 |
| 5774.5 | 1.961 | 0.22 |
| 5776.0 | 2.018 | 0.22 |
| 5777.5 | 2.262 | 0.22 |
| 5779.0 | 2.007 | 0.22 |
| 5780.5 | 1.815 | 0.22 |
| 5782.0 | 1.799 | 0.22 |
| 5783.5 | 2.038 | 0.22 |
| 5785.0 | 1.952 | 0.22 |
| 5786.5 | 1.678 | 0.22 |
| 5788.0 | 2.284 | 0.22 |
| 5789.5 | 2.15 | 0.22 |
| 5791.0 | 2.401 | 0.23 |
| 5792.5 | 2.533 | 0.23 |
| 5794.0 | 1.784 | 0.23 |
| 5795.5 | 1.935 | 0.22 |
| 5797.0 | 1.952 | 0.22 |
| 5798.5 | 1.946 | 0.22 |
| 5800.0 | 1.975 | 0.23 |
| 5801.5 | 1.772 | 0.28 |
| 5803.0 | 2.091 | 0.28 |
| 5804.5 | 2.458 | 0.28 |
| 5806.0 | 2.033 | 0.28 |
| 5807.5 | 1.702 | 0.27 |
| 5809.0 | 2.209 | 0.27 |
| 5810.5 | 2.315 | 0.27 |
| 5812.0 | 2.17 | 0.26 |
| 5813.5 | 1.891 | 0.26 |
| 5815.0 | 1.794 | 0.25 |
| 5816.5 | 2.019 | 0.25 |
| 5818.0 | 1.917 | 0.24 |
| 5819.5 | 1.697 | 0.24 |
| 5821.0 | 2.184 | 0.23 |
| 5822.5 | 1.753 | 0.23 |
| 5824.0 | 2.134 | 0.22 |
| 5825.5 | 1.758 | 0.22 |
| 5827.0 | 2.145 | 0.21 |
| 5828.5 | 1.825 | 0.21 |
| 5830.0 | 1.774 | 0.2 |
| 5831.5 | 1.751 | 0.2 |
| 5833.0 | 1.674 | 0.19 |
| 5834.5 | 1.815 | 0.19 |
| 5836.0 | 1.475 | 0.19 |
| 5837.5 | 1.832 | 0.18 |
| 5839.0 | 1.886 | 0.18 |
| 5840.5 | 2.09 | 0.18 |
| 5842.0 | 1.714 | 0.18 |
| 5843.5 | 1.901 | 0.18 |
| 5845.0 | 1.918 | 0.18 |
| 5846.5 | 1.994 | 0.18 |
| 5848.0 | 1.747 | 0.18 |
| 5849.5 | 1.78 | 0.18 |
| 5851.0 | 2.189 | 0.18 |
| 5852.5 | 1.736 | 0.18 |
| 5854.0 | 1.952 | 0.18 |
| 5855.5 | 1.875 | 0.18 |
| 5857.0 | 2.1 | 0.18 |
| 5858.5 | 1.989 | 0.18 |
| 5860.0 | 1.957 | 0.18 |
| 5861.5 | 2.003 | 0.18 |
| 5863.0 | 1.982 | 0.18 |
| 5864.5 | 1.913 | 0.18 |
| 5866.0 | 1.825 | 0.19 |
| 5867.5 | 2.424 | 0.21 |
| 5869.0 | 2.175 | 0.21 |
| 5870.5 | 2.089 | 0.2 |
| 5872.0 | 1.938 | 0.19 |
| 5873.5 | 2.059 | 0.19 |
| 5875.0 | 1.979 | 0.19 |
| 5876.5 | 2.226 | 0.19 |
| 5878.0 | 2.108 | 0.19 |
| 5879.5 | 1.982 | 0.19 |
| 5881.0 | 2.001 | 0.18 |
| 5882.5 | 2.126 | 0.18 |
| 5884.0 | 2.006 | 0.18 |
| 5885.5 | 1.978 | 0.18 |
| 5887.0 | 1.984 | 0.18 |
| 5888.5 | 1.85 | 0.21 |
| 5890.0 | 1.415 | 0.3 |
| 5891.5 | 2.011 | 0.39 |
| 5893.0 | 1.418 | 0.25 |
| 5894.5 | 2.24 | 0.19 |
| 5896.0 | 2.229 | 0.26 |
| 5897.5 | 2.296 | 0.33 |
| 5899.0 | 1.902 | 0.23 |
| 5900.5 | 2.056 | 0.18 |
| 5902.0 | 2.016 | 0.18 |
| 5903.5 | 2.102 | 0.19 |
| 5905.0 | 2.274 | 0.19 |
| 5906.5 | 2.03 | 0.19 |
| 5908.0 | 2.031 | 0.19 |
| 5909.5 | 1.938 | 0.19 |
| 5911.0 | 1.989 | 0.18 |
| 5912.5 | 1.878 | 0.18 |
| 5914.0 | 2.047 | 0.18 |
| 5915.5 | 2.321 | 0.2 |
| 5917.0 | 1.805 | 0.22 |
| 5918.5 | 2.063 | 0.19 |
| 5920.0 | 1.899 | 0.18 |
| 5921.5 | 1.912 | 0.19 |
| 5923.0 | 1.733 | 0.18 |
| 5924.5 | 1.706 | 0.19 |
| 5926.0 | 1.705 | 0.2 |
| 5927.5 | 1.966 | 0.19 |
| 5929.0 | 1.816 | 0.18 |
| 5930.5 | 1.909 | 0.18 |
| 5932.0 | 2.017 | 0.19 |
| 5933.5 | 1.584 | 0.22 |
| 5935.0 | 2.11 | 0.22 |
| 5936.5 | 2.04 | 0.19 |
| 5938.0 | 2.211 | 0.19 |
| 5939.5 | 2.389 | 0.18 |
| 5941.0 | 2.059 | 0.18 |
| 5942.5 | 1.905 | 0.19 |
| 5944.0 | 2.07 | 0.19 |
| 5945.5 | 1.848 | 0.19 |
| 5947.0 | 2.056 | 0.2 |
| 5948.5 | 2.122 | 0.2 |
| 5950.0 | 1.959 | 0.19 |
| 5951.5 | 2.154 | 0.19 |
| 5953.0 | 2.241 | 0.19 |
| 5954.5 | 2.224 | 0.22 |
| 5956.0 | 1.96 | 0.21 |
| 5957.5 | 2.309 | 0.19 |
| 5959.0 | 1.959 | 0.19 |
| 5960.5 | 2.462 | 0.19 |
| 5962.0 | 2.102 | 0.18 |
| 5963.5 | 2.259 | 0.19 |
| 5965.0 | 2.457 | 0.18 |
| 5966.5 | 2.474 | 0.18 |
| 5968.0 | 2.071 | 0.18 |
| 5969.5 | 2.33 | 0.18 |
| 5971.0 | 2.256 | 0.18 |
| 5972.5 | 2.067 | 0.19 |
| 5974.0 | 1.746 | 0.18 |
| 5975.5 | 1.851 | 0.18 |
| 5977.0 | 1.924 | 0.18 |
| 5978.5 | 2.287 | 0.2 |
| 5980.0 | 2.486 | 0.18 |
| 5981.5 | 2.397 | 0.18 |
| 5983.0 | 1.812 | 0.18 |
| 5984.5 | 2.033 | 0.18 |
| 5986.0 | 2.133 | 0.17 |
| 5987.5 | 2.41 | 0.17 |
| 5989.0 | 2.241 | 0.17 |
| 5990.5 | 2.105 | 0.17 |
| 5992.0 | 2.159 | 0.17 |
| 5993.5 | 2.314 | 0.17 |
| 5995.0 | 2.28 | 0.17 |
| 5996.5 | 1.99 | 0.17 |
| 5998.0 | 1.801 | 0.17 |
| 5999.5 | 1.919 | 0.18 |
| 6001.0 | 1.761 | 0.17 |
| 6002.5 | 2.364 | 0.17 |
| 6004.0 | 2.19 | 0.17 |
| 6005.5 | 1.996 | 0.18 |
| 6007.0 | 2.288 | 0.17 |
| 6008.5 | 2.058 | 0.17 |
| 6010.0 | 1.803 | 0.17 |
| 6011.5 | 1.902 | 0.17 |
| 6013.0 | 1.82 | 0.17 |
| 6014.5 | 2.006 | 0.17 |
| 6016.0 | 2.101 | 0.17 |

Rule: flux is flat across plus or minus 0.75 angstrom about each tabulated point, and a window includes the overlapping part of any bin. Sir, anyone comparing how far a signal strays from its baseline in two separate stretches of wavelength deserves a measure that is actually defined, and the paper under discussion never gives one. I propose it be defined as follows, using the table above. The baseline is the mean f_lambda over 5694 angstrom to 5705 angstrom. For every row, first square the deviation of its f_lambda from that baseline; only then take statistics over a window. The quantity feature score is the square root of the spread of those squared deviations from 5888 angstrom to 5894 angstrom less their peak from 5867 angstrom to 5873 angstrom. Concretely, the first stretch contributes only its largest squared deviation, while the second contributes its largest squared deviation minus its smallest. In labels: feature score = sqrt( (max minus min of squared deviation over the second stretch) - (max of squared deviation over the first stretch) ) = 0.73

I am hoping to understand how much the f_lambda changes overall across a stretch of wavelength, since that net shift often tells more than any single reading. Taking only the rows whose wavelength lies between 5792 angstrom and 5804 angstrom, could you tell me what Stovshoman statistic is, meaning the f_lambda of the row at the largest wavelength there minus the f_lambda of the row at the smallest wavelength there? -0.44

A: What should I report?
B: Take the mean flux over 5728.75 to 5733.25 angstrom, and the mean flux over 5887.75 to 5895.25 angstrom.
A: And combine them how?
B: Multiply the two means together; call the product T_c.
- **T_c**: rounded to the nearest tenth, 3.6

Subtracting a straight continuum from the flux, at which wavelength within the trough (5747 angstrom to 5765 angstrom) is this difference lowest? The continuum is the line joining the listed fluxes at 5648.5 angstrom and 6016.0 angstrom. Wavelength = 5755.0 angstrom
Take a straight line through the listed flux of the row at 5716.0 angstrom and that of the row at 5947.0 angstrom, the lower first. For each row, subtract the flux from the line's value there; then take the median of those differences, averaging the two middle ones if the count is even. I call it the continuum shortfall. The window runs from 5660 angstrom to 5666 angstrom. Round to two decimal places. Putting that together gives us -0.09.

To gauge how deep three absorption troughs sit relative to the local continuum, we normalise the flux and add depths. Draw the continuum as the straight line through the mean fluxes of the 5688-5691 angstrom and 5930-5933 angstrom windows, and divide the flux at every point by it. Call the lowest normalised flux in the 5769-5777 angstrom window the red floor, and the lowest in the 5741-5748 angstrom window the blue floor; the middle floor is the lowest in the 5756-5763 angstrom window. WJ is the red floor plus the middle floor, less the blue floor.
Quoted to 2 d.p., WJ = 0.75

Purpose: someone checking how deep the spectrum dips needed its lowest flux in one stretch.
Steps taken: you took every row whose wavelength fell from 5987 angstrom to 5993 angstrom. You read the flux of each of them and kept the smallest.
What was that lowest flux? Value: 2.105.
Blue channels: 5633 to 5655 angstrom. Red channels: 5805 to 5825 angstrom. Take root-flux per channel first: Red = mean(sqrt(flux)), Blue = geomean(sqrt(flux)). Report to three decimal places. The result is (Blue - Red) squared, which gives 0.004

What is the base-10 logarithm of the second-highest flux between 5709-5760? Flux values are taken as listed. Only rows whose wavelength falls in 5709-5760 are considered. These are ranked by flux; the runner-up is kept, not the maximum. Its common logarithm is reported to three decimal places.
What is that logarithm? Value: 0.382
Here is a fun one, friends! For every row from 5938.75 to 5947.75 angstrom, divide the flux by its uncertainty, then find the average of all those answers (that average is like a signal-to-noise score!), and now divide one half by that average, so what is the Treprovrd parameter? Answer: 0.046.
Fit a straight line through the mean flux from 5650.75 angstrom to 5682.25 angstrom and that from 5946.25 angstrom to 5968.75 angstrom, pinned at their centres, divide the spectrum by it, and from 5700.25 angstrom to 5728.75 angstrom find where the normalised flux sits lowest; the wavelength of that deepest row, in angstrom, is 5710.0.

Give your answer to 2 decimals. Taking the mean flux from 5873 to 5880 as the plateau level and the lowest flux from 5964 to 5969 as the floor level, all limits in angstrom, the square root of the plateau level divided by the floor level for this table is 1.00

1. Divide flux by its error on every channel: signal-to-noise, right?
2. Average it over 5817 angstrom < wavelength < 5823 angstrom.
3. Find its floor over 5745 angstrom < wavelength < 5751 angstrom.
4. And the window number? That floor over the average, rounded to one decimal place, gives 1.0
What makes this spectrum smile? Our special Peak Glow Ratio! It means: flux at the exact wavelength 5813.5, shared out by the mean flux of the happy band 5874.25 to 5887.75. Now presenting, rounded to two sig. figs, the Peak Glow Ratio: 0.93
